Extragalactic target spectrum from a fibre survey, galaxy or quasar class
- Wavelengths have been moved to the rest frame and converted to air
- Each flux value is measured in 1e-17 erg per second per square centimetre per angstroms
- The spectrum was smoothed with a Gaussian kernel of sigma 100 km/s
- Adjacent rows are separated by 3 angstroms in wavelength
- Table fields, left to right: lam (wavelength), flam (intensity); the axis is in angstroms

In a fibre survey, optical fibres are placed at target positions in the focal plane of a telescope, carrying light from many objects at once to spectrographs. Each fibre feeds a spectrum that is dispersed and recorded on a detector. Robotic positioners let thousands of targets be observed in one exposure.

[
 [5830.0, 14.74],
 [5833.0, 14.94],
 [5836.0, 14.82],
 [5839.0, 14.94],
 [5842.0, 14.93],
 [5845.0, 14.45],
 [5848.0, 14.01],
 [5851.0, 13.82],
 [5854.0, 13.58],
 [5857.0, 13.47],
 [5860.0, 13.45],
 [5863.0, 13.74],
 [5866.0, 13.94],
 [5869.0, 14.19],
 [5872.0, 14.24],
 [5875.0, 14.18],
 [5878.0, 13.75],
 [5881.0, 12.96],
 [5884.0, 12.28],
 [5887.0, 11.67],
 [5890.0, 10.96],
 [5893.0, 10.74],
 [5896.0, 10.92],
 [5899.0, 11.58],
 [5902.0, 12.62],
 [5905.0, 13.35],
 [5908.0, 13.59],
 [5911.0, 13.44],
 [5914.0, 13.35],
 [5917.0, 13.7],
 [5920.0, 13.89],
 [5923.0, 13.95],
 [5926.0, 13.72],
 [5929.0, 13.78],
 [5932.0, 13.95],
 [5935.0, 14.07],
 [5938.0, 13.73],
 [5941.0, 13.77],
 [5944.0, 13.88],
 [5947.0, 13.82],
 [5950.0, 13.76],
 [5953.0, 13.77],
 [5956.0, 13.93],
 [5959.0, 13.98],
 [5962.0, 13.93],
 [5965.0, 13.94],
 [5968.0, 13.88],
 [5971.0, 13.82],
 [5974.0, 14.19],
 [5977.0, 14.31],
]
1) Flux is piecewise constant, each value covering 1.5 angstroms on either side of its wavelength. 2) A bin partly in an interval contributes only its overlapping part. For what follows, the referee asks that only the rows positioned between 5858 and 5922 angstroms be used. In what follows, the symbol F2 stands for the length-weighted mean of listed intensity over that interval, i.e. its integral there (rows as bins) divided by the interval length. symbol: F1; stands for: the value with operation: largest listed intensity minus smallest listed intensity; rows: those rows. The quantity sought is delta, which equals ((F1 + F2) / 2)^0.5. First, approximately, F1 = 3.5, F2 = 13.0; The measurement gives 2.87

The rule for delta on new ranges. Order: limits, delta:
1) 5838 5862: 2.79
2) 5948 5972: 2.65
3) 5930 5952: 2.66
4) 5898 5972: 2.84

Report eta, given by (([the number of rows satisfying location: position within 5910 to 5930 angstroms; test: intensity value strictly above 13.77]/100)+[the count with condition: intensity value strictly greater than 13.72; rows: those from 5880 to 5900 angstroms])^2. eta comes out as 0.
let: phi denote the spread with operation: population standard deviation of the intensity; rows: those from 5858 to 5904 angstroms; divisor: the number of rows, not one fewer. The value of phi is 1.26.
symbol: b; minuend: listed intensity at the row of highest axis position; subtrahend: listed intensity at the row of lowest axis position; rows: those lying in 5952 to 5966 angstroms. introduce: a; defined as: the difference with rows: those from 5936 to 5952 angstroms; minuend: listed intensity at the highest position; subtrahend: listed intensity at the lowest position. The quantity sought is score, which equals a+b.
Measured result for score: 0.2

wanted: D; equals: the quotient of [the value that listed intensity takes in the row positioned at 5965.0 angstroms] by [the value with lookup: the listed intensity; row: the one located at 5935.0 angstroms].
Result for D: 0.99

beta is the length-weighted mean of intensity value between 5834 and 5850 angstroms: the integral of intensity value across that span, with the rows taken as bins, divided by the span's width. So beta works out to 14.6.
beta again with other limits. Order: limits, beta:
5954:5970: 13.9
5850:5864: 13.6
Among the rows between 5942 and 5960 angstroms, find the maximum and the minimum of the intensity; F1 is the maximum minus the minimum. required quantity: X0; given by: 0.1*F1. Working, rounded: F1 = 0.2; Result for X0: 0.02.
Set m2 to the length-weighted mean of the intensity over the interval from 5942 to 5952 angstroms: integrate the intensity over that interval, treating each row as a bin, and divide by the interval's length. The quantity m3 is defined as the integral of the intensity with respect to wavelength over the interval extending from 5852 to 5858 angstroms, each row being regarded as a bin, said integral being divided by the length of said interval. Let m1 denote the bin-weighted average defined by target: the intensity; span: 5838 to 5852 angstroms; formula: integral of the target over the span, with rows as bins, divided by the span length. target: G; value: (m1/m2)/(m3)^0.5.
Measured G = 0.284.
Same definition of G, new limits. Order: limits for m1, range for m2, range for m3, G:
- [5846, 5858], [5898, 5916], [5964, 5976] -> 0.282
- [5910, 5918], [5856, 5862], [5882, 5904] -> 0.294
